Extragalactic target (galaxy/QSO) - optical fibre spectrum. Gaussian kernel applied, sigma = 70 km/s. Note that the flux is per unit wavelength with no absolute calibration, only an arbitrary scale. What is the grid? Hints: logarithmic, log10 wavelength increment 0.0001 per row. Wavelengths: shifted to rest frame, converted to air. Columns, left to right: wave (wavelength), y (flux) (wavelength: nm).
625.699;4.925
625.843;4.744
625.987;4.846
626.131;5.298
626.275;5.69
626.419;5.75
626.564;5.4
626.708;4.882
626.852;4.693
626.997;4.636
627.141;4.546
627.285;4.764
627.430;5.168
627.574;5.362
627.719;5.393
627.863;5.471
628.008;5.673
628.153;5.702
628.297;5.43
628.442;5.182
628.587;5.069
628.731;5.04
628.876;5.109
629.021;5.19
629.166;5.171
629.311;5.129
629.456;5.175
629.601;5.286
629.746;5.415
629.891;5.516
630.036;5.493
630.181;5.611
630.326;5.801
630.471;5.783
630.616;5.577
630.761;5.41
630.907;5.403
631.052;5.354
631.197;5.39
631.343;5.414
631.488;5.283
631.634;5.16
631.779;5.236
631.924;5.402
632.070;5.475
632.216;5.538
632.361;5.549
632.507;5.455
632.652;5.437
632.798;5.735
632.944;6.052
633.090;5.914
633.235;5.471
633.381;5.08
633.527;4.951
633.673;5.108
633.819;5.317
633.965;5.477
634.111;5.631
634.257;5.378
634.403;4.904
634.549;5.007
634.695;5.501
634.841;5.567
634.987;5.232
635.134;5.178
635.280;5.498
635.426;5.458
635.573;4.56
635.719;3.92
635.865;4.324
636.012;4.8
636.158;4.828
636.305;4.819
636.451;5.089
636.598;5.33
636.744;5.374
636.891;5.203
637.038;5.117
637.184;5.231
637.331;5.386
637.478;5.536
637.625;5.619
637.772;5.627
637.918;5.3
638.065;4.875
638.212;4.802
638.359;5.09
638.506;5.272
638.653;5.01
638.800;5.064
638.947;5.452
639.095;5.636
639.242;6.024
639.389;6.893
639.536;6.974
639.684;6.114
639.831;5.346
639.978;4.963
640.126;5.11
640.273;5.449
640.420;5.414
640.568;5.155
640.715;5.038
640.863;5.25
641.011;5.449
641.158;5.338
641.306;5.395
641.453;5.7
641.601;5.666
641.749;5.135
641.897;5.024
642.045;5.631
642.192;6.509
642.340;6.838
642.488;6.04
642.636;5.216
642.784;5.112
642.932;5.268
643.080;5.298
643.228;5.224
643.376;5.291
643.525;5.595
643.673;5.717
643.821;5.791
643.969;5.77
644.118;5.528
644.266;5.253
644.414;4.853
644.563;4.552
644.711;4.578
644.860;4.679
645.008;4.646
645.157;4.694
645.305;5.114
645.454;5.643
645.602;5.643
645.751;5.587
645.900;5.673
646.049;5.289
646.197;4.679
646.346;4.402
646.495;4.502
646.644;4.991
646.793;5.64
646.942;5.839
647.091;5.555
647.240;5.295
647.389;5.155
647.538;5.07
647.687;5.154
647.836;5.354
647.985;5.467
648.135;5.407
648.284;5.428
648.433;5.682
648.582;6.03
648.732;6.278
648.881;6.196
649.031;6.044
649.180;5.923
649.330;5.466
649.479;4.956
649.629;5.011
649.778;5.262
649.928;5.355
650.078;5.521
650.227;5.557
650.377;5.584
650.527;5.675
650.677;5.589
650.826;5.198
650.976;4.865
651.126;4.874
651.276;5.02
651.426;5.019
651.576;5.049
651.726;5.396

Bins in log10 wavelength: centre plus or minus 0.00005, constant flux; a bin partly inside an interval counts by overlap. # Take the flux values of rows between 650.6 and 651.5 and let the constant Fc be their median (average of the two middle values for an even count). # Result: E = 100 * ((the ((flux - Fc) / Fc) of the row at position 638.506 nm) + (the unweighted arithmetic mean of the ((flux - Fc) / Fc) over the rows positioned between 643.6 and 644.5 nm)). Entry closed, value 14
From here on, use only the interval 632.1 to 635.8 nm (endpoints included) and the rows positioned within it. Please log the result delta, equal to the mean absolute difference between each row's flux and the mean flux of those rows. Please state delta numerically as 0.31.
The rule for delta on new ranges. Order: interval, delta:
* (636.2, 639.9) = 0.39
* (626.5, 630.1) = 0.24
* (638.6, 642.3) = 0.42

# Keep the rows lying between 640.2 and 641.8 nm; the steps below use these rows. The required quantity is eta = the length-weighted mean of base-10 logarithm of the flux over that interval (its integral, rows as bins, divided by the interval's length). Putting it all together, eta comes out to 0.729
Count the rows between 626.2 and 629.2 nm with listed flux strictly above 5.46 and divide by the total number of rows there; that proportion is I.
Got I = 0.24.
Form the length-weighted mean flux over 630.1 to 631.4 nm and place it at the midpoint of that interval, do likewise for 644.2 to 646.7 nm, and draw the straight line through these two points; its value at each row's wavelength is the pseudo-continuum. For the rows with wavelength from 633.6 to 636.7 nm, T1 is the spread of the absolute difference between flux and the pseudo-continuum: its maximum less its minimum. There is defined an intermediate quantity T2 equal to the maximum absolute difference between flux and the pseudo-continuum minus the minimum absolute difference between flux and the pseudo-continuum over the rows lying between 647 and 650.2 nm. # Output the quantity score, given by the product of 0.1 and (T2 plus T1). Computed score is 0.27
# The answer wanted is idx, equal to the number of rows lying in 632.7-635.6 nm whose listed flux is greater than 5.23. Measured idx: 13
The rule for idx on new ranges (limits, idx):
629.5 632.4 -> 19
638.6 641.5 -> 14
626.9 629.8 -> 8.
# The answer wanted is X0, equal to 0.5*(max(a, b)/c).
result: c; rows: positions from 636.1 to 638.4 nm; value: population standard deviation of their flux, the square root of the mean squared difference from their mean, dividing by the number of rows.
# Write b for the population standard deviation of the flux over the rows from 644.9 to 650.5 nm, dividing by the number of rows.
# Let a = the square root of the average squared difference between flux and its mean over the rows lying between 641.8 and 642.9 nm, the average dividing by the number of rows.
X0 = 1.24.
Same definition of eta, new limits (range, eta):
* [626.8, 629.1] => 0.711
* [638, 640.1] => 0.739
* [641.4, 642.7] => 0.758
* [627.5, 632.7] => 0.731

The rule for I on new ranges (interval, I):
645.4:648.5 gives 0.43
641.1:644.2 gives 0.52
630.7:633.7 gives 0.33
